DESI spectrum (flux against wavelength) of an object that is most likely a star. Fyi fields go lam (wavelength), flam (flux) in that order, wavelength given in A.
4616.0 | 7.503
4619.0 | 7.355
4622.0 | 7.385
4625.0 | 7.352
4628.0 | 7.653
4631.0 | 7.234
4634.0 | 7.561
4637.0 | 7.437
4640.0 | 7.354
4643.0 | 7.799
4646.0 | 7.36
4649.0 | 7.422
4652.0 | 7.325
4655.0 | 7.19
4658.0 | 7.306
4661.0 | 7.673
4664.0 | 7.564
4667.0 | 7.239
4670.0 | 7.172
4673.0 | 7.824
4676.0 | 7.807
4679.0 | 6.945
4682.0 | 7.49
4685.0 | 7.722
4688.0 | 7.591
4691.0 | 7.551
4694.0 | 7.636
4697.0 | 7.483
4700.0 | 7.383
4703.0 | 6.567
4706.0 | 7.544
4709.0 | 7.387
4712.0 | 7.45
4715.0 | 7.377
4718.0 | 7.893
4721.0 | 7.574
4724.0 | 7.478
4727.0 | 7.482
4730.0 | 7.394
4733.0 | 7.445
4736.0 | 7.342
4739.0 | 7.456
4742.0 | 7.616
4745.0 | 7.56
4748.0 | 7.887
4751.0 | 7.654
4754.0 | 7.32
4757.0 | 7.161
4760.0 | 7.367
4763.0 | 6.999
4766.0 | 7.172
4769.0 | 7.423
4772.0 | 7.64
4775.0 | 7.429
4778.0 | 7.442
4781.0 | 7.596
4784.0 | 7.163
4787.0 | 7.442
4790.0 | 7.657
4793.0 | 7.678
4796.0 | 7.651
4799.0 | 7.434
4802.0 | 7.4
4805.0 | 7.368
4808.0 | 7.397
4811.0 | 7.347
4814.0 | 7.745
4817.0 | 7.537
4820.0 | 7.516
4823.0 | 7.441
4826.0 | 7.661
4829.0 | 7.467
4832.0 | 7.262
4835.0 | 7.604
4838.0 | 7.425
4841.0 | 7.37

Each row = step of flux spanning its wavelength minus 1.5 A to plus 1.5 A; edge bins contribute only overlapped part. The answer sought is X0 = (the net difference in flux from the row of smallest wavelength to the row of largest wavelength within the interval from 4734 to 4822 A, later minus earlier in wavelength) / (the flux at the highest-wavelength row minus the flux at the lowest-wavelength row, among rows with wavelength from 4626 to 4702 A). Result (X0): -0.6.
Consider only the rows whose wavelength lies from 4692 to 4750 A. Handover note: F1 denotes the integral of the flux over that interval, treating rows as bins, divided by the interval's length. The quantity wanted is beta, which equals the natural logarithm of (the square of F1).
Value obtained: 4.02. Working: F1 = 7.47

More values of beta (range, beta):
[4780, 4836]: 4.03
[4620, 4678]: 4.02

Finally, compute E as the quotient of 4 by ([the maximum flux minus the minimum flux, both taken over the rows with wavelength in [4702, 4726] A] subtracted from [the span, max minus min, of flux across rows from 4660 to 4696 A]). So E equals -9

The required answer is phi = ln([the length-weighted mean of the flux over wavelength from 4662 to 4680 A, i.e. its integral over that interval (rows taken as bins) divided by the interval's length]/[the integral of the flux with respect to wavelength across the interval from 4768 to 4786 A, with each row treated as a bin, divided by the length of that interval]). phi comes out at -0.001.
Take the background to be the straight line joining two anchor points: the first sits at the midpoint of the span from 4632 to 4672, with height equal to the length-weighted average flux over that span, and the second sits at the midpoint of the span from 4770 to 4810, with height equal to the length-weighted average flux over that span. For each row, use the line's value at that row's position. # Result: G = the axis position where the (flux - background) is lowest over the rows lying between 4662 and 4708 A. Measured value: 4703.0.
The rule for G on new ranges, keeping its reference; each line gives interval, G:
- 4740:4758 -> 4757.0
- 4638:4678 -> 4670.0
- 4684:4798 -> 4703.0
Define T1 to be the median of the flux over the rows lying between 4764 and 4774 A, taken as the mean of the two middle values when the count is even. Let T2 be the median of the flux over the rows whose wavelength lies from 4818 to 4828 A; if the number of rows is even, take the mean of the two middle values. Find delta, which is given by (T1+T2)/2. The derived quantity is 7.47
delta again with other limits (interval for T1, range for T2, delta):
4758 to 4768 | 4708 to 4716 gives 7.28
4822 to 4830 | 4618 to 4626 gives 7.41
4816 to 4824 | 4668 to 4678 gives 7.66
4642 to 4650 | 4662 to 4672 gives 7.33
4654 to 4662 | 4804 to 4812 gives 7.34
